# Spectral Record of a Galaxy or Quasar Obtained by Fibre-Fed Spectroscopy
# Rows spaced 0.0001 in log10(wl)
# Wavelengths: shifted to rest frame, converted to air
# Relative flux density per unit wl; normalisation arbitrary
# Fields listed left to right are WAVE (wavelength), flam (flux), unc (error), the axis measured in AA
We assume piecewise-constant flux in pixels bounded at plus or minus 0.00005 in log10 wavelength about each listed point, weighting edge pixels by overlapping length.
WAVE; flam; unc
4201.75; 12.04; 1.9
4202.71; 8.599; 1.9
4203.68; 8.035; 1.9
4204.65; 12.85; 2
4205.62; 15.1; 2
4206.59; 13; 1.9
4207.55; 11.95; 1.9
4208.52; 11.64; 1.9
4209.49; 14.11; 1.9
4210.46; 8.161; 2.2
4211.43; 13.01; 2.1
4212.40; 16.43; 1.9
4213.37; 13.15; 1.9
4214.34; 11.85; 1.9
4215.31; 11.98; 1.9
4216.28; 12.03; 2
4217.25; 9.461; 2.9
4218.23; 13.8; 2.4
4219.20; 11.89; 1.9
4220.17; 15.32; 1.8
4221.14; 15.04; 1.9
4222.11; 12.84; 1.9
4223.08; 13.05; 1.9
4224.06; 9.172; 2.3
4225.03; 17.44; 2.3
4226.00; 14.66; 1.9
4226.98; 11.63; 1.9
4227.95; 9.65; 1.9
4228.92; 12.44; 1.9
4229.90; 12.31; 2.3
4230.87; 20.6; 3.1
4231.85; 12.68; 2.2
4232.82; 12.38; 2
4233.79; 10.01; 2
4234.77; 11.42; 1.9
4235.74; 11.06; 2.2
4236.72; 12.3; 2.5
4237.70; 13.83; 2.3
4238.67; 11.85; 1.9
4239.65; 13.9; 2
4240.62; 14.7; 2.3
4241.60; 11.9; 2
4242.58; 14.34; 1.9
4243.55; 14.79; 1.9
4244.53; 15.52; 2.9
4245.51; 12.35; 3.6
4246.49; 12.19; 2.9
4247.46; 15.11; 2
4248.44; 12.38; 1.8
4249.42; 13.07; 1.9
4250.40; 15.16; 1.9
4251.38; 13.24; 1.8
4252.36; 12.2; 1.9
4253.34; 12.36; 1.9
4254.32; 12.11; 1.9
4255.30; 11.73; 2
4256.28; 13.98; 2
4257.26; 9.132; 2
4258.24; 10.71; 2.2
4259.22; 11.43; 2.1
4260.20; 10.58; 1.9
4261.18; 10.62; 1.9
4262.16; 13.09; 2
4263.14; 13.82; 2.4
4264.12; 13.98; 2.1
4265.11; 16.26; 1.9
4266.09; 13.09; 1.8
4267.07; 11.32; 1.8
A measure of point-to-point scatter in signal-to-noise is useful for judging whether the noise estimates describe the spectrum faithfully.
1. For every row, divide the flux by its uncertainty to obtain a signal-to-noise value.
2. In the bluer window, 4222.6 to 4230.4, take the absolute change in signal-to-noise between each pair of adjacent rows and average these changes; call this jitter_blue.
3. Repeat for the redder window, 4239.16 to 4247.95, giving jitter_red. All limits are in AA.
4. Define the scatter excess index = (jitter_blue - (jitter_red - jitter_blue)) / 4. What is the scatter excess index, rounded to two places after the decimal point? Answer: 0.50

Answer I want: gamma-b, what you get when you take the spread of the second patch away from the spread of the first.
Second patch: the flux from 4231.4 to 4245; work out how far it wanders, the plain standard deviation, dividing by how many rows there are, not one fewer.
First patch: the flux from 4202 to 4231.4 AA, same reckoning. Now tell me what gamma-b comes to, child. 1.2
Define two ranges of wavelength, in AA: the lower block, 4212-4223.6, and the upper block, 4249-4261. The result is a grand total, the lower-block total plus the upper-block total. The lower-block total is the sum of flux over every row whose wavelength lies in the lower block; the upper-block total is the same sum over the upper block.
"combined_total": 303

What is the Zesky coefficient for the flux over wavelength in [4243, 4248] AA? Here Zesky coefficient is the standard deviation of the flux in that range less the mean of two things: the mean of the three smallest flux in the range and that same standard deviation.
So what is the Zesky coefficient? -5.8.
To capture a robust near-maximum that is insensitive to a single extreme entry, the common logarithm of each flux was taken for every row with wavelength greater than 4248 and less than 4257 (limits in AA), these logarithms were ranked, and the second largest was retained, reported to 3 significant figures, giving 1.15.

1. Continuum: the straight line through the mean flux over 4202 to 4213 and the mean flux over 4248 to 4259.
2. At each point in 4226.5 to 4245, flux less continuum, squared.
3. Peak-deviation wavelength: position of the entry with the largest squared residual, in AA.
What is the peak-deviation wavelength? 4230.87 AA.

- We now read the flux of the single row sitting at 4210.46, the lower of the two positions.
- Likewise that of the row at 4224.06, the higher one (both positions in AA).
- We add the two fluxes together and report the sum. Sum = 17.3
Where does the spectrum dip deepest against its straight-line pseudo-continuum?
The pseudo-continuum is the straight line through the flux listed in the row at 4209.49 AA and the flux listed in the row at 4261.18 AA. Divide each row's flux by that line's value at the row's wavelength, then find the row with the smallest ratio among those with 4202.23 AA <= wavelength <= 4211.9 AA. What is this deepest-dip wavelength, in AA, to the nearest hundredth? 4203.68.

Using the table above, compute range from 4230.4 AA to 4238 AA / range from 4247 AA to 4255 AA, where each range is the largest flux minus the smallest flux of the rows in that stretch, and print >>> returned 3.5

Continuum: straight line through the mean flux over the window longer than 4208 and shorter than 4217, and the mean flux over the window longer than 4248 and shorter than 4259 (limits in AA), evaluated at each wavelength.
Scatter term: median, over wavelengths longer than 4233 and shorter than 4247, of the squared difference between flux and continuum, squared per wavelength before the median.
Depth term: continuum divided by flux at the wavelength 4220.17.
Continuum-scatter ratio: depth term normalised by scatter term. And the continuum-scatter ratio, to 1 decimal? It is 0.4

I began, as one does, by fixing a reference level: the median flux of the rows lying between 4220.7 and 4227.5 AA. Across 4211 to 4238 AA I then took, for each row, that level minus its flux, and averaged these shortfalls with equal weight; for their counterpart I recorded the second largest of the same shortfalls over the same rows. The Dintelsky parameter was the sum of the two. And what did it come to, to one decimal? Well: 3.7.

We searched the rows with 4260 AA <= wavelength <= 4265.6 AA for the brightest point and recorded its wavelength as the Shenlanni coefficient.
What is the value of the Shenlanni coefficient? 4265.11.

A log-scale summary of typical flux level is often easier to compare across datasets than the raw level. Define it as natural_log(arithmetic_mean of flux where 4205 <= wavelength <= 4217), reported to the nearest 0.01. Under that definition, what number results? 2.54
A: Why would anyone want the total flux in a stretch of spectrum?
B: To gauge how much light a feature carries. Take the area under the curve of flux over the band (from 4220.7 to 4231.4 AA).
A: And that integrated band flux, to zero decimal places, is 145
